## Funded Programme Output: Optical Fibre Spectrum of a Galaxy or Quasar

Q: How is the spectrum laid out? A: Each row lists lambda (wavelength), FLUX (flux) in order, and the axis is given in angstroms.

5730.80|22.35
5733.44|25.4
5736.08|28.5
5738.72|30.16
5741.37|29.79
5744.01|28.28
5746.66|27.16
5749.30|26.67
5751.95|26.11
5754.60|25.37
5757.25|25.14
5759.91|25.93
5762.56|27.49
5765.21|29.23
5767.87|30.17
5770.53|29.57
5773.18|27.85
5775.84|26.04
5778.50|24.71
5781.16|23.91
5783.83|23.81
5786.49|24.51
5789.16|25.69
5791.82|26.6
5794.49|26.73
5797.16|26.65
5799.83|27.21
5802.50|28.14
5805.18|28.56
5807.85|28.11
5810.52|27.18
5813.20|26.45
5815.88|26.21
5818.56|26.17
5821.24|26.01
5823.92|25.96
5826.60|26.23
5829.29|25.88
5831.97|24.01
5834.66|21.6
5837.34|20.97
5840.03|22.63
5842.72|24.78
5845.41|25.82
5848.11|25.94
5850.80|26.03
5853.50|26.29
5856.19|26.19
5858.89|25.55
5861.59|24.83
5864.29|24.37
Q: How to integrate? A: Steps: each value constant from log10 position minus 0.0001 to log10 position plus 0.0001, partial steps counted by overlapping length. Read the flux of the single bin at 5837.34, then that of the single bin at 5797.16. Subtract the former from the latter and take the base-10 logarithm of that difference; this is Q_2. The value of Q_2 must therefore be 0.75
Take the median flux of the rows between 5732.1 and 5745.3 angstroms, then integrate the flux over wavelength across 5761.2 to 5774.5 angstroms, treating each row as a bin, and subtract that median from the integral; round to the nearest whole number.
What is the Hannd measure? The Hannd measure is 355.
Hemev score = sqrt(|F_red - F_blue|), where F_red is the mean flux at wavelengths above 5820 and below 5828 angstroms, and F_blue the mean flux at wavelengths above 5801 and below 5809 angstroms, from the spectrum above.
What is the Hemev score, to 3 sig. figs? 1.48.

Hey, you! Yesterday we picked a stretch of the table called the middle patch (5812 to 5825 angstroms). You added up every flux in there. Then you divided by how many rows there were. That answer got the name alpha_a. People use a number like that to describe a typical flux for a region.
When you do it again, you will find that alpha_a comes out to 26.2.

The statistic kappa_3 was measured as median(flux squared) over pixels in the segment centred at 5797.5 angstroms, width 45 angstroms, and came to 700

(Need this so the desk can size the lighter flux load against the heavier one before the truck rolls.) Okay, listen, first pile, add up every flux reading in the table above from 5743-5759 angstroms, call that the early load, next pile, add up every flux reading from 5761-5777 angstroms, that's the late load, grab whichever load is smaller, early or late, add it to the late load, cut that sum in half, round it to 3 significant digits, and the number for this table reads 165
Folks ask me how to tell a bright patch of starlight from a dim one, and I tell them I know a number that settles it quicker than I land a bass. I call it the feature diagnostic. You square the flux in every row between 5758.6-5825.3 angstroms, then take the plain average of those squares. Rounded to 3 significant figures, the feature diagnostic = 718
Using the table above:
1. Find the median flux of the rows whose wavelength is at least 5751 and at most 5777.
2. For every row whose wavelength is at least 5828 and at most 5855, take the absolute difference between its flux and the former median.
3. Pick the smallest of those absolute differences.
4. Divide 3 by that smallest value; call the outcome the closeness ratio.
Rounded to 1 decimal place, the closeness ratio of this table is 5.9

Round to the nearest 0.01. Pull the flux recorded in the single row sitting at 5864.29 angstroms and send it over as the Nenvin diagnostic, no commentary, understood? 24.37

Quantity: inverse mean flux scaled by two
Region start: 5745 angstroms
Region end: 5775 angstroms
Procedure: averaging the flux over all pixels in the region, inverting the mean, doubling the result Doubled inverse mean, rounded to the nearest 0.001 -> 0.073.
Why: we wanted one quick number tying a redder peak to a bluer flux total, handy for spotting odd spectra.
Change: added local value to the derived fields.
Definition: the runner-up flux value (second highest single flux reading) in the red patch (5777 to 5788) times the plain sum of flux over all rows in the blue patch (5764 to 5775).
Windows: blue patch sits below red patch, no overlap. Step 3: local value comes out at 2863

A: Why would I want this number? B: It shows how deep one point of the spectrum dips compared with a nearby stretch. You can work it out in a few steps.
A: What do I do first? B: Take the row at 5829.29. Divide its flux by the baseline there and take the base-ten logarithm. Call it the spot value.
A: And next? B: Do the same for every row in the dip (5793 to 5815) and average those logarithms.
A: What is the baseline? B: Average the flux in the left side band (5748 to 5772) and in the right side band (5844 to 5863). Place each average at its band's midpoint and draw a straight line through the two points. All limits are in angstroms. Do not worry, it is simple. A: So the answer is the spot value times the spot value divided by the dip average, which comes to 0.00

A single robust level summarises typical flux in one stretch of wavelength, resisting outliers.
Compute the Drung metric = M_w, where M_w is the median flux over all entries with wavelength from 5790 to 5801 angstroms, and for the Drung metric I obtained 27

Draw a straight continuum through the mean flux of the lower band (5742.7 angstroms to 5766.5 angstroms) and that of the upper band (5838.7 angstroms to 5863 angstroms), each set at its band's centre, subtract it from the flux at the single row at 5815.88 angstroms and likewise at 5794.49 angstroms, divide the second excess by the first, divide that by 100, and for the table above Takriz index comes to 0.016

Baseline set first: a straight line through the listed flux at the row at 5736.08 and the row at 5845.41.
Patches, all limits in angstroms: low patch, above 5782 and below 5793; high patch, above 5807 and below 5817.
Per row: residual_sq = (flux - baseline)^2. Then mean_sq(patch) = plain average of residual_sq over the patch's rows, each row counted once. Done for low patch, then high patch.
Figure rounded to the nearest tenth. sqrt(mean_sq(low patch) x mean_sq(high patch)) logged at 1.8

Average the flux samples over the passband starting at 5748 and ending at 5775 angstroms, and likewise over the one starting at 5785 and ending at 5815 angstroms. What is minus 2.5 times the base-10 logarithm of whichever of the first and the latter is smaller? -3.57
